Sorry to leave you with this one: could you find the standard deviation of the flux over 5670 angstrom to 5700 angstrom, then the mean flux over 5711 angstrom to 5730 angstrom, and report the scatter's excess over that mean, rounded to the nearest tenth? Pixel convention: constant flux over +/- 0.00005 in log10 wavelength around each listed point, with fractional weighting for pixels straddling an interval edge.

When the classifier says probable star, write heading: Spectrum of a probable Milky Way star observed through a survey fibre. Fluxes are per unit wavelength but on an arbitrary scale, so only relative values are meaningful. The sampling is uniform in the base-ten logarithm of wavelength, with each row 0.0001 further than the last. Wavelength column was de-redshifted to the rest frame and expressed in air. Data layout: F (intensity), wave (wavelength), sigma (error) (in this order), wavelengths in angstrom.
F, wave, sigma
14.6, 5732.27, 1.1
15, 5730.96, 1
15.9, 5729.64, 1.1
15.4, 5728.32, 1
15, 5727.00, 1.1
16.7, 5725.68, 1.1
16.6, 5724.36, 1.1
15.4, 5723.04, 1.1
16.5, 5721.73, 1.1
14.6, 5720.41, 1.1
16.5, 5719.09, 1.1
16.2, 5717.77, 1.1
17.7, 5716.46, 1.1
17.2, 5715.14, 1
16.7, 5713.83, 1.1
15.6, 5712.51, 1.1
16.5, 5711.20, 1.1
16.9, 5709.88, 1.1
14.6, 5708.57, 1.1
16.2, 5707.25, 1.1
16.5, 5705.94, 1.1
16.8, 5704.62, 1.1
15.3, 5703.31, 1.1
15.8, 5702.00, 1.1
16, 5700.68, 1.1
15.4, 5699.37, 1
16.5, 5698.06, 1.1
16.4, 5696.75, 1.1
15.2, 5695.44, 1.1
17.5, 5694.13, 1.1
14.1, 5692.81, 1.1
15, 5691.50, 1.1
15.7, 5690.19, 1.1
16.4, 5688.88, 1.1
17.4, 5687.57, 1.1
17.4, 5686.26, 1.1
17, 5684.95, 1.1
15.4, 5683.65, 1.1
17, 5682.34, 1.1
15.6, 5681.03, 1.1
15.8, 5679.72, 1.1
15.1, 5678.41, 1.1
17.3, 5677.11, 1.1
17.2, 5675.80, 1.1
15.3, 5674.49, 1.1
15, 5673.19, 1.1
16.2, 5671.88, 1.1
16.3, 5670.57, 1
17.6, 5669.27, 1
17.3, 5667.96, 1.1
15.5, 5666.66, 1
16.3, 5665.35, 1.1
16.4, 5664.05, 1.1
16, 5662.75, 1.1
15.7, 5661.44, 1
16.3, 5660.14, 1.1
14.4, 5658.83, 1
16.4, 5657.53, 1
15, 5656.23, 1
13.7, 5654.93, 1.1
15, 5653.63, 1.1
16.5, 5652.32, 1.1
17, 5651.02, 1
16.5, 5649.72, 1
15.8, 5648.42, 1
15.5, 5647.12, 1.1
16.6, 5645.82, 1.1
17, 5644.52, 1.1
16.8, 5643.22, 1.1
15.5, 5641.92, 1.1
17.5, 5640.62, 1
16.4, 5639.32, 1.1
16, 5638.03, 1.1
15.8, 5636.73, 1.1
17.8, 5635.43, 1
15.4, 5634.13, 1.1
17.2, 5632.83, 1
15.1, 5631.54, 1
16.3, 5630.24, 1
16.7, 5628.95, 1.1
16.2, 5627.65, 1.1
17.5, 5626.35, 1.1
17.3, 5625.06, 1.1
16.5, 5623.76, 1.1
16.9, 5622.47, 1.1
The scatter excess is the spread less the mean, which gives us -15.2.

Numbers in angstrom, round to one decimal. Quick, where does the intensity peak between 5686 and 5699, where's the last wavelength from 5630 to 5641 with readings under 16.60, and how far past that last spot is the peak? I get 54.8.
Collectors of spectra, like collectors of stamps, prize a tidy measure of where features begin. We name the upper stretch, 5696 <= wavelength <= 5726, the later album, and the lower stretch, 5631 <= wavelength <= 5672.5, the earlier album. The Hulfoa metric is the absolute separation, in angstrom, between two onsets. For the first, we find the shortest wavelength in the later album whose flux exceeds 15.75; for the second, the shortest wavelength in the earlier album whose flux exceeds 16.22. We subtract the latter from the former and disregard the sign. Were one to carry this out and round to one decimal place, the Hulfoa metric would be 63.9 angstrom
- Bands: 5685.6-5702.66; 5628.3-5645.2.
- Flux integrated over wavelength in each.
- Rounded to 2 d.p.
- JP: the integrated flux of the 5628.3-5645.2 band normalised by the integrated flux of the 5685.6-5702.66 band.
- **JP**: 1.01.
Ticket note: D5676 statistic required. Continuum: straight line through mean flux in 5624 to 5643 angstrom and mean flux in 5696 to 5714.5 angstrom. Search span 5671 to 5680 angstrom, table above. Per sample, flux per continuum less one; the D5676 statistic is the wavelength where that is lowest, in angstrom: 5673.19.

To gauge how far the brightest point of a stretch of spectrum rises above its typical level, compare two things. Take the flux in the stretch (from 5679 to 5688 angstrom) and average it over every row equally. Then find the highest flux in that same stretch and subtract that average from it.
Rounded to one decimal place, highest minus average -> 0.9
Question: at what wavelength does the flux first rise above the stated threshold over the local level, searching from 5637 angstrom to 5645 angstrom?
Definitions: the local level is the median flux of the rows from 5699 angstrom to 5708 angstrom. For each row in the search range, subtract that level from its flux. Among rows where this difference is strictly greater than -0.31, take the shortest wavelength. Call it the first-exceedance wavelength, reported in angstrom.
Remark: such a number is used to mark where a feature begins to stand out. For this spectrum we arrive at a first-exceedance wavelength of 5638.03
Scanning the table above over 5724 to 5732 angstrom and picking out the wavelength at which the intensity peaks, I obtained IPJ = 5725.68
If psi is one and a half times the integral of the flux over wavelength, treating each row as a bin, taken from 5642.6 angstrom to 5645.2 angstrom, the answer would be 65.9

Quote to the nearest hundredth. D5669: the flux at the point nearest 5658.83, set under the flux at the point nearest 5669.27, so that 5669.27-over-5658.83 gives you 1.22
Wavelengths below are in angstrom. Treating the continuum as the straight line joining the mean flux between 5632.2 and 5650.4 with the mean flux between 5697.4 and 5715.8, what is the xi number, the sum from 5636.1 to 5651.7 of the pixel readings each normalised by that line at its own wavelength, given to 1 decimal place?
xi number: 12.0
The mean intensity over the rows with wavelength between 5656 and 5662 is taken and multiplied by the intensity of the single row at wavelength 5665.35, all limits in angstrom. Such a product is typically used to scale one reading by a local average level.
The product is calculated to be 254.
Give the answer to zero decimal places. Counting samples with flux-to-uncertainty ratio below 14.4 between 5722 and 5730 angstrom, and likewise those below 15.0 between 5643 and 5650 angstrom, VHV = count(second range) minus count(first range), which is -1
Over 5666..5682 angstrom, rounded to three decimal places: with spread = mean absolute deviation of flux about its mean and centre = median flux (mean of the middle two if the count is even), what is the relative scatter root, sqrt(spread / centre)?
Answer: 0.224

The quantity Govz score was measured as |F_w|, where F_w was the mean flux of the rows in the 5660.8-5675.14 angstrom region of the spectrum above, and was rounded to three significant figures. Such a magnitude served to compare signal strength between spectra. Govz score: 16.1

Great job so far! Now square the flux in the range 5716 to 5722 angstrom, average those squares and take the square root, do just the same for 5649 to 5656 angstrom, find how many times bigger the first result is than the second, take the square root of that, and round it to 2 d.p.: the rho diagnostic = 1.02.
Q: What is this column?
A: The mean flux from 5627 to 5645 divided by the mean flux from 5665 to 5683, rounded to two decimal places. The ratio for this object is 1.01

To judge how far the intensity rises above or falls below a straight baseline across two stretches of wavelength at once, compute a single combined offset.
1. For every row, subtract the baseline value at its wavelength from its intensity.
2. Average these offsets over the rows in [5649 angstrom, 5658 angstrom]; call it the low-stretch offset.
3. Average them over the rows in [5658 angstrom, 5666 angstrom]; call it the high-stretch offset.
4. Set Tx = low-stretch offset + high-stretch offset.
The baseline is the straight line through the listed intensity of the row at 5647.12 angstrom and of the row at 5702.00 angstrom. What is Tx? 0.46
